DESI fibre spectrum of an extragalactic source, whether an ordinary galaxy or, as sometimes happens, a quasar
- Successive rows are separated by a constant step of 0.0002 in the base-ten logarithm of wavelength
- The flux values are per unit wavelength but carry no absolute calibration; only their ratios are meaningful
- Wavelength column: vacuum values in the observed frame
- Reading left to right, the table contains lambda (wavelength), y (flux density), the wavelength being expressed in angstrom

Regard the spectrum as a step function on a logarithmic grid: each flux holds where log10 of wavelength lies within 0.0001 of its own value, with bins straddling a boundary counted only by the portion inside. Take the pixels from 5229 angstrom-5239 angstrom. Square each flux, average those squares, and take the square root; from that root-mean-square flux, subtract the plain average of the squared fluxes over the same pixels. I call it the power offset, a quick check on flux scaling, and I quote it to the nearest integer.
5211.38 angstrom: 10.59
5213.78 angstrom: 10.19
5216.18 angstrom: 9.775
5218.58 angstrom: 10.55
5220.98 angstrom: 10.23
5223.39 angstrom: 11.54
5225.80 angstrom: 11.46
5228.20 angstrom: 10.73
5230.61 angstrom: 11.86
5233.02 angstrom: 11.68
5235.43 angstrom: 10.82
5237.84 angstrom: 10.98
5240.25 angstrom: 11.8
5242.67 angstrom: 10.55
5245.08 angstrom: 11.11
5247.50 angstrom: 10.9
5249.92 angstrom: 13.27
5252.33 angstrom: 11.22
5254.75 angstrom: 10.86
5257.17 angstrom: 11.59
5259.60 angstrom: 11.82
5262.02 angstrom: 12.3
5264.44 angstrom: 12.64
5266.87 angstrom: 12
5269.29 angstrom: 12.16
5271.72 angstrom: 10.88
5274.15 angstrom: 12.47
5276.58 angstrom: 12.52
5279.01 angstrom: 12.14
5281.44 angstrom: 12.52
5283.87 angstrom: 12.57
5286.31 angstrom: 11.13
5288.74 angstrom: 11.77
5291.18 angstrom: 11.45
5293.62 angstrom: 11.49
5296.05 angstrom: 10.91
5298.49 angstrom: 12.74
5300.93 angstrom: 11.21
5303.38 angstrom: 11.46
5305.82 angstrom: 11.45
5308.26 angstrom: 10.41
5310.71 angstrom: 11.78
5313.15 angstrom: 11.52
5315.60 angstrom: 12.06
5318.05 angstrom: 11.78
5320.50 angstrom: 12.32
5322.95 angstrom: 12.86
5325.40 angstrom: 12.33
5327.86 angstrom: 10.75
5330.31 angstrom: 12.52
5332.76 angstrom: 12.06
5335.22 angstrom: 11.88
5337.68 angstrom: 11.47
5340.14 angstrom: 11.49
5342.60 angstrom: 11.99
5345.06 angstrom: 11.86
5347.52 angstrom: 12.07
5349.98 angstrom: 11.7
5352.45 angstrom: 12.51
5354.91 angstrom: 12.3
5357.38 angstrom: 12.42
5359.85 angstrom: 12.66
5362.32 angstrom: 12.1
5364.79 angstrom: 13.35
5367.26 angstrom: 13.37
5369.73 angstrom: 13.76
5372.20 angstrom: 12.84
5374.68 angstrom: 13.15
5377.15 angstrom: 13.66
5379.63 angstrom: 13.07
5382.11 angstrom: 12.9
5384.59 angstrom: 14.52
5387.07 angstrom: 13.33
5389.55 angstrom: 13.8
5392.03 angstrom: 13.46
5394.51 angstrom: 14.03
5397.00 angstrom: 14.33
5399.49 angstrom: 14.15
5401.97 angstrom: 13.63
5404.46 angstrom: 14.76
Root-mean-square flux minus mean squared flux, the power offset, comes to -117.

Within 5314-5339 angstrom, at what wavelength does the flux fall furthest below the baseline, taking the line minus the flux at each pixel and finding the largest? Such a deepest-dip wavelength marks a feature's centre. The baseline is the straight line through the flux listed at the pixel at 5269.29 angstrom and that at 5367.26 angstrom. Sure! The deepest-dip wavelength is 5327.86 angstrom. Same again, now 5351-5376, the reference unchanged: 5362.32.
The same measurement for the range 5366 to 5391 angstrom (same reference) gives 5382.11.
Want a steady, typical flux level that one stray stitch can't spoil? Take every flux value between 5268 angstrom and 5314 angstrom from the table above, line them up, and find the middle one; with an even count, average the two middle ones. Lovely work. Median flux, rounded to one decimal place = 11.5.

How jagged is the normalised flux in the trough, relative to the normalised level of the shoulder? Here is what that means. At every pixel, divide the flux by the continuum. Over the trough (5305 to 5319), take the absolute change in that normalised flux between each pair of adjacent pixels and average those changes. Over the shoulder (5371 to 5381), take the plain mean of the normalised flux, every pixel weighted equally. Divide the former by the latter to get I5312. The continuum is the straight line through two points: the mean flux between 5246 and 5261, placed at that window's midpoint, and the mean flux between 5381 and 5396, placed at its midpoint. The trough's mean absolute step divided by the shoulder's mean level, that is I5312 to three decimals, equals 0.058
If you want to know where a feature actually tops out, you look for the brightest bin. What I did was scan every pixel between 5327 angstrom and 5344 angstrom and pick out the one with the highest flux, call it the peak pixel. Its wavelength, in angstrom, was 5330.31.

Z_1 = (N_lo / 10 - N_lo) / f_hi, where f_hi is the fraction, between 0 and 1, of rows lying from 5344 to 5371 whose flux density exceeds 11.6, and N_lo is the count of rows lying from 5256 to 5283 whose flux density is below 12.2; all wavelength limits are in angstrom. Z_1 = -5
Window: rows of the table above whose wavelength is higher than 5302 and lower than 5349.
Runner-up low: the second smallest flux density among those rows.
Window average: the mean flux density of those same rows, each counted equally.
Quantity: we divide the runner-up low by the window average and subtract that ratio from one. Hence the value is 0.088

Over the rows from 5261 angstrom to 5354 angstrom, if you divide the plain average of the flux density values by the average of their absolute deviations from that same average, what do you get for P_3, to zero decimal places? 25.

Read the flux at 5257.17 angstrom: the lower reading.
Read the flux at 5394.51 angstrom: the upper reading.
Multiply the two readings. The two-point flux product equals 163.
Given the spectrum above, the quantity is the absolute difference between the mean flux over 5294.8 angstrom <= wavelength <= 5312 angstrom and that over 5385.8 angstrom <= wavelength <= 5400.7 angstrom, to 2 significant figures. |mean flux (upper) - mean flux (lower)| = 2.4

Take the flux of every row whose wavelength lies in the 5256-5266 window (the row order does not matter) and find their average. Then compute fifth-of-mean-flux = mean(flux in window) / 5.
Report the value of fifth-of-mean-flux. 2.42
